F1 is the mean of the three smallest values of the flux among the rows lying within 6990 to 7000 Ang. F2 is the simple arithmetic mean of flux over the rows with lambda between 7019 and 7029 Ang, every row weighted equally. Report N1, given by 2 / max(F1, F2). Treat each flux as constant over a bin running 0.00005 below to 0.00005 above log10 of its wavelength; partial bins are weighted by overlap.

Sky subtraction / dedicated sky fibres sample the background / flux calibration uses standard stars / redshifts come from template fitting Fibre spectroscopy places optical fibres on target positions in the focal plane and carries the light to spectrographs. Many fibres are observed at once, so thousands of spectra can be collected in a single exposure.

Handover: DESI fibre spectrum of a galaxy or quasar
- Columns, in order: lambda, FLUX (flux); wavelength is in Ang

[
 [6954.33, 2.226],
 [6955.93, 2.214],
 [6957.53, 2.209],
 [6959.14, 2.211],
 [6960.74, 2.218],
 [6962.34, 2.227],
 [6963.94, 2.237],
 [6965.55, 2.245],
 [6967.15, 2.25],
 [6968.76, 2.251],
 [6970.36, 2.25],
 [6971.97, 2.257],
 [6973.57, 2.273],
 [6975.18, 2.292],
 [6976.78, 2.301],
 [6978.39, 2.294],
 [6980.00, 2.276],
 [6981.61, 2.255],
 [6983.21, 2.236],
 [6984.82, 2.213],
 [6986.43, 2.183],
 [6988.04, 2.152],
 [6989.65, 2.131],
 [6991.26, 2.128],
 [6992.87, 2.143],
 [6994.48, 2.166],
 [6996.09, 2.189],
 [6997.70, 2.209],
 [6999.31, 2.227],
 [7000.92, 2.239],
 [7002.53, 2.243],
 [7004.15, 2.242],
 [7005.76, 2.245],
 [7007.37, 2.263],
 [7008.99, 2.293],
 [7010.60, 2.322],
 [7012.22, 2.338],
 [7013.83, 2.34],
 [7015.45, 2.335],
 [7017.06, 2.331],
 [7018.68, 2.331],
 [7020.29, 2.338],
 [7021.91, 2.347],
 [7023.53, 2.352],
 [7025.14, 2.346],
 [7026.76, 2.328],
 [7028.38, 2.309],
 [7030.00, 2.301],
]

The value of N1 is 0.856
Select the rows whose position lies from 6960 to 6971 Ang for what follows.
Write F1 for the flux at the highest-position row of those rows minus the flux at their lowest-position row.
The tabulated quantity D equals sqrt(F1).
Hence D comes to 0.18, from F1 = 0.032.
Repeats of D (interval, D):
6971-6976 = 0.19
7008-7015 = 0.22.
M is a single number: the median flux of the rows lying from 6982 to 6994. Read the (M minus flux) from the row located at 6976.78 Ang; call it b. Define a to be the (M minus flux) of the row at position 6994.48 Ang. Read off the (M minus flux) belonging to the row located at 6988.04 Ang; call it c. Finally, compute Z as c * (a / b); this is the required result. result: 0.00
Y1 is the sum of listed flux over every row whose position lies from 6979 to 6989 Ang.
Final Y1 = 13.3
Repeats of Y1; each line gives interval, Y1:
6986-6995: 12.9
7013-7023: 14.0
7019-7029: 14.0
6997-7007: 13.4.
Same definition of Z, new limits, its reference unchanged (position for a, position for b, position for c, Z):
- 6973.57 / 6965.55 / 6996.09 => -0.05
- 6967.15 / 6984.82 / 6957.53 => -0.09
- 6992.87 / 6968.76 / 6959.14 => 0.01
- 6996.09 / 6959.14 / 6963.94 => -0.05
